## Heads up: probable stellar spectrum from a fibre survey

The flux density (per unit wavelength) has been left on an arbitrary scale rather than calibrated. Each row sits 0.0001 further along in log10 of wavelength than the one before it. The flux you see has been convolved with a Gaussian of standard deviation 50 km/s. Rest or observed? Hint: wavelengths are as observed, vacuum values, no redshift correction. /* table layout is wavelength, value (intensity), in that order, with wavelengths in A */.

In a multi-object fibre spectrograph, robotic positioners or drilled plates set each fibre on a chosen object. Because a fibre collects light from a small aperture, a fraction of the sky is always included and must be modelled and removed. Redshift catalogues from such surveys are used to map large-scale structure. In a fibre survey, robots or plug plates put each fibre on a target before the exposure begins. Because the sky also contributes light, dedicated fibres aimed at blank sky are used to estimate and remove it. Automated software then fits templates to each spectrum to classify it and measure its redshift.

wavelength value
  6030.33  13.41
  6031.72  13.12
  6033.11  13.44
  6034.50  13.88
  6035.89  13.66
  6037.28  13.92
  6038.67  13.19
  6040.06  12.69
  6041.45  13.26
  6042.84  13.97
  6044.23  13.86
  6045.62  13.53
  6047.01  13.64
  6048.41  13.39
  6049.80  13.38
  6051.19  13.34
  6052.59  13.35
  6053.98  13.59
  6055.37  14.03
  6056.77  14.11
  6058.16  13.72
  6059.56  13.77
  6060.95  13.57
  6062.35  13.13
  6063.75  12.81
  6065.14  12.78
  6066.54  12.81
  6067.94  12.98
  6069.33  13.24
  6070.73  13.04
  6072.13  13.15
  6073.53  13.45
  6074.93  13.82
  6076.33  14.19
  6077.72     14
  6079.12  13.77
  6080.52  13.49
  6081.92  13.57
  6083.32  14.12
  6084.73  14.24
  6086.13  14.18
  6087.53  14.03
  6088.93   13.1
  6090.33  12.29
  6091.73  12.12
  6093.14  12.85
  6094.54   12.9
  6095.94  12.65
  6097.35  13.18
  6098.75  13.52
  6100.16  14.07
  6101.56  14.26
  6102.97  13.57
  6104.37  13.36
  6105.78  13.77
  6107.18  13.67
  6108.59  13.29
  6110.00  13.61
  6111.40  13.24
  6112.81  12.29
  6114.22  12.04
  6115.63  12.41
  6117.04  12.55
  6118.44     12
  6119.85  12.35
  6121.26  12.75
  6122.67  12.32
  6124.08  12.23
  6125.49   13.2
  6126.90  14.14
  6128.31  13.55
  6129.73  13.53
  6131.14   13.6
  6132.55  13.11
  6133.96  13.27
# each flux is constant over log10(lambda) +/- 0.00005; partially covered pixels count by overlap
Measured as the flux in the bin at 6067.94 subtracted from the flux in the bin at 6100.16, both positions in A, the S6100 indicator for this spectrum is 1.1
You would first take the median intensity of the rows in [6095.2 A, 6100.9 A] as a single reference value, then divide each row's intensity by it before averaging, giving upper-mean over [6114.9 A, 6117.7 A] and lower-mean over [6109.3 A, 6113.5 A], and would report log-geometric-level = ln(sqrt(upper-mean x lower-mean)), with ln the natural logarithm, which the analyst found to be -0.05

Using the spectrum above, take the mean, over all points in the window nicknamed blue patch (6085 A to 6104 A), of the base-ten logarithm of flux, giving 1.12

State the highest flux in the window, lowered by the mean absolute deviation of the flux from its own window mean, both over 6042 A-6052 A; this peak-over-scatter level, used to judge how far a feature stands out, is 13.8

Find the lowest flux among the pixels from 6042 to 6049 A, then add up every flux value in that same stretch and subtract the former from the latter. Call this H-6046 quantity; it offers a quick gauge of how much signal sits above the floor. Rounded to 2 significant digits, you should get 55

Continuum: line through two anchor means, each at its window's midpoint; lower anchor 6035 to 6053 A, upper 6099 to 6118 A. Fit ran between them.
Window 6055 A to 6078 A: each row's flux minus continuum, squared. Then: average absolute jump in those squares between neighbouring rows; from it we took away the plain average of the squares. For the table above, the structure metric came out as -0.07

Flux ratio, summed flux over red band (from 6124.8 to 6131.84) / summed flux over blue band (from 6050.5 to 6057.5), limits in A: 0.99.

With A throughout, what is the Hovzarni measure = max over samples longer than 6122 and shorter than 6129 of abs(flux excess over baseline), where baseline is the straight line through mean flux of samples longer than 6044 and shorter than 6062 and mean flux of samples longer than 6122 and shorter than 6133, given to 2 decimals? 1.00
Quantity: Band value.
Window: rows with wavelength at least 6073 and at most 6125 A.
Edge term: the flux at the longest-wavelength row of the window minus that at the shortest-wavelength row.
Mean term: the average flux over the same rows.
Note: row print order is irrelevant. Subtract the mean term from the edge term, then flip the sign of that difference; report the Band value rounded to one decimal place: 14.4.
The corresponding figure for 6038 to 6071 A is 13.5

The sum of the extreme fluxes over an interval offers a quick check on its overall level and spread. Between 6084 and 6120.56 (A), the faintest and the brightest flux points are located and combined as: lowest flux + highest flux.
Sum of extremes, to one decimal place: 26.3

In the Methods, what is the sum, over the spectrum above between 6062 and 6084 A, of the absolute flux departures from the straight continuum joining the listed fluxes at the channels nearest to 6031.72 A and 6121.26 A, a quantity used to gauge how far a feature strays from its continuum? 8.2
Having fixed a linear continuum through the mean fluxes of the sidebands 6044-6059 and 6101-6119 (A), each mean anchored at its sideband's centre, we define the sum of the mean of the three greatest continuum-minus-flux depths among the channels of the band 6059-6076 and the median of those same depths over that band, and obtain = 1.0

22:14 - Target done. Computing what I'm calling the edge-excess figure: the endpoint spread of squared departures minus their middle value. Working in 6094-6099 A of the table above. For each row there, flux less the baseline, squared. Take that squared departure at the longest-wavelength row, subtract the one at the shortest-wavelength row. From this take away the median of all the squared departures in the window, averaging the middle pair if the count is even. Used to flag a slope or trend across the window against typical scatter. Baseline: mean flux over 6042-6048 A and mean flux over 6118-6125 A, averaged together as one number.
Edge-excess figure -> 0.1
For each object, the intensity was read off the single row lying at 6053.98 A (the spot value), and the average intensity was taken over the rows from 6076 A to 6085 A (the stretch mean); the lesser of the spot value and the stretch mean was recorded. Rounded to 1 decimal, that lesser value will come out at 13.6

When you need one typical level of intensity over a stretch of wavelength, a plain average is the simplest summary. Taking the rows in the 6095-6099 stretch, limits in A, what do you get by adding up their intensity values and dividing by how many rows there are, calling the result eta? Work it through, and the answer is 13.1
